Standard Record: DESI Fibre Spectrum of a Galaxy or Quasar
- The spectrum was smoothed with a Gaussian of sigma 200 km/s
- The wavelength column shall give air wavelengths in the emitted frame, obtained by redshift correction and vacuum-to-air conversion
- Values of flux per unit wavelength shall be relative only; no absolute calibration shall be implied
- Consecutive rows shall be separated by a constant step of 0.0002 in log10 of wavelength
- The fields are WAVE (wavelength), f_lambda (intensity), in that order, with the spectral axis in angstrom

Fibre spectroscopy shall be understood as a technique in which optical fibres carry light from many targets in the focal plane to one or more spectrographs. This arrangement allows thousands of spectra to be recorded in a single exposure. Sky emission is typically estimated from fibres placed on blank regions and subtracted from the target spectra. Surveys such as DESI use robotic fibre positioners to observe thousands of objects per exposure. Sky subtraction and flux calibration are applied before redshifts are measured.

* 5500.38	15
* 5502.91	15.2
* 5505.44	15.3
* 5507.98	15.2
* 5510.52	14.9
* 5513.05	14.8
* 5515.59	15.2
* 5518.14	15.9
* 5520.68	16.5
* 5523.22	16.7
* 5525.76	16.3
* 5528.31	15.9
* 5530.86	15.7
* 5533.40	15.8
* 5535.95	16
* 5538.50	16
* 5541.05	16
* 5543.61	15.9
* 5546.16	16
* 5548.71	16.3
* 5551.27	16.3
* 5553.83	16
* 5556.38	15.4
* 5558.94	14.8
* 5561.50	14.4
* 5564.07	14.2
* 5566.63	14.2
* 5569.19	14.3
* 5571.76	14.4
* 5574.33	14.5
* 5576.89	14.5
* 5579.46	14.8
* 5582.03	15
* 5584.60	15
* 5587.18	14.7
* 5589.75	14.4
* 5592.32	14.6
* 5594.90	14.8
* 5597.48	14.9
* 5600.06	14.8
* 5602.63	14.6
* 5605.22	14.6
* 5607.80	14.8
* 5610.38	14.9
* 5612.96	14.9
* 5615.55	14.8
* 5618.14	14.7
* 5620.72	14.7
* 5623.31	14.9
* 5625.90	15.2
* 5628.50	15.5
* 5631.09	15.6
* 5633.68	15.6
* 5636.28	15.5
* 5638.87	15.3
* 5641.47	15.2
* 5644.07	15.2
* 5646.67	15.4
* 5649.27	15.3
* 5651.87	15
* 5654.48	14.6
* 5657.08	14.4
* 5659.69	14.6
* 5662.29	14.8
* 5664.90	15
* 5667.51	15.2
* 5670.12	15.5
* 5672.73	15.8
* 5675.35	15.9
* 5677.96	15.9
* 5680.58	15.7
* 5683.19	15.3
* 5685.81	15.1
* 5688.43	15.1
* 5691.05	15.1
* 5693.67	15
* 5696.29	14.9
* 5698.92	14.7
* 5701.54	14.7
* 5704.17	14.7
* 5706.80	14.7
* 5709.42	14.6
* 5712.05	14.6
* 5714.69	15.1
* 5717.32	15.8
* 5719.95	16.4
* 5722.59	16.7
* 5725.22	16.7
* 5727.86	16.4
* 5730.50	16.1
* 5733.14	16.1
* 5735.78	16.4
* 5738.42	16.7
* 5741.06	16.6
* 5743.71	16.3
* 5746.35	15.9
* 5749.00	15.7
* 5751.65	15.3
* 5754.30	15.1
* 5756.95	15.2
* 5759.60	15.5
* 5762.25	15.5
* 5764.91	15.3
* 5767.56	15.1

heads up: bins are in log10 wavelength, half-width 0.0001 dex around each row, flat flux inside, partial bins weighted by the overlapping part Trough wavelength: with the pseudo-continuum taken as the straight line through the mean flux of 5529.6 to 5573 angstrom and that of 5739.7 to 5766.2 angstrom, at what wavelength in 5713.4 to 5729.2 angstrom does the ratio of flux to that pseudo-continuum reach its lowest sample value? 5714.69 angstrom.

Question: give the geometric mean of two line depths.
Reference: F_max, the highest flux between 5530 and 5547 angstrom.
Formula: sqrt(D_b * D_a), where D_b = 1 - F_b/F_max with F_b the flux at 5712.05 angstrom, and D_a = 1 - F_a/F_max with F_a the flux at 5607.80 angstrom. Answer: 0.081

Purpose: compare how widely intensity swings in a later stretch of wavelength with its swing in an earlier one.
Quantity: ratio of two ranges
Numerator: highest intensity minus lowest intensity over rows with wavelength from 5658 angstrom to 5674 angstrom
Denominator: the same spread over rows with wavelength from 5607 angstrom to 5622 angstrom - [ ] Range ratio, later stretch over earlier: 6.0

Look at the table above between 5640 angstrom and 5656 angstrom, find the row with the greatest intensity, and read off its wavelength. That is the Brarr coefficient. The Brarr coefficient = 5646.67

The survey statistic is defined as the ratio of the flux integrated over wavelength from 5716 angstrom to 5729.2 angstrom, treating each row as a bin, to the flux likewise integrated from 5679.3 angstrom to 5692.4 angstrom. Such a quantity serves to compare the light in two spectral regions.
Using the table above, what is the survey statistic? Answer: 1.08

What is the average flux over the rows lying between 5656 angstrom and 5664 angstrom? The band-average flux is 14.6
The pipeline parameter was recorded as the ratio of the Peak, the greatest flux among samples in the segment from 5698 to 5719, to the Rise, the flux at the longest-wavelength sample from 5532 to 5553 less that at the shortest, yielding 32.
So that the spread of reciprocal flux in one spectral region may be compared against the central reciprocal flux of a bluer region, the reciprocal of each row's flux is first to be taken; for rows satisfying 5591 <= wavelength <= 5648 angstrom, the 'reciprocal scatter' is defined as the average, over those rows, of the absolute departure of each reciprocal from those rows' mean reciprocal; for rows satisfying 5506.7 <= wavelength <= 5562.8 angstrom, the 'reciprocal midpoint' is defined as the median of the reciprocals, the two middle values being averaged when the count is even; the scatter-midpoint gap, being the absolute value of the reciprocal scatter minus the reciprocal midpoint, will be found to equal 0.062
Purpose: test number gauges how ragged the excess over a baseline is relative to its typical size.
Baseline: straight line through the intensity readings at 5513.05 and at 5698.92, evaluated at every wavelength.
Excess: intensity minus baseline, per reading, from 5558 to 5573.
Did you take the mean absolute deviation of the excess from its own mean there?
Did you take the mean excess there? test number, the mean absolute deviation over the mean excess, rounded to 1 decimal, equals -0.4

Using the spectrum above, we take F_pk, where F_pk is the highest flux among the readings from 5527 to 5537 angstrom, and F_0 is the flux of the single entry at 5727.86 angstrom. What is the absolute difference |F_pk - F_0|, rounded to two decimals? 0.40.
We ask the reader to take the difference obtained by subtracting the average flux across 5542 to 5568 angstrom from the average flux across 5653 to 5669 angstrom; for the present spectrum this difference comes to -0.6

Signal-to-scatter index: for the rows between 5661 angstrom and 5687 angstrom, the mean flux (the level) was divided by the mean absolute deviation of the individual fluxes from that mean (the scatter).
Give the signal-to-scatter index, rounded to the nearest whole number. 45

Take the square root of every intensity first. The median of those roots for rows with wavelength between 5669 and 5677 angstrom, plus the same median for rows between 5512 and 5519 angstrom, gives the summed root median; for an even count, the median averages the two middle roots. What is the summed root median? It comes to 7.87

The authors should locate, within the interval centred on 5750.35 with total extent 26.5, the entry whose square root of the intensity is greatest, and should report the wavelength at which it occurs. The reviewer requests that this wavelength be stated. 5738.42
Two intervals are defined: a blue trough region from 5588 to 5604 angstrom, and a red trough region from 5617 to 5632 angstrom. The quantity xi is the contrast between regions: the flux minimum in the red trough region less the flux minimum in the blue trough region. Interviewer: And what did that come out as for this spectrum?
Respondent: 0.30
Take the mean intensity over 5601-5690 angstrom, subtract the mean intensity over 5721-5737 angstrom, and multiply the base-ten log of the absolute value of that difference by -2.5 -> -0.25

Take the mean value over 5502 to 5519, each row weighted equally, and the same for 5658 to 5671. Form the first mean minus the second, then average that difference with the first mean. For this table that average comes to 7.70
